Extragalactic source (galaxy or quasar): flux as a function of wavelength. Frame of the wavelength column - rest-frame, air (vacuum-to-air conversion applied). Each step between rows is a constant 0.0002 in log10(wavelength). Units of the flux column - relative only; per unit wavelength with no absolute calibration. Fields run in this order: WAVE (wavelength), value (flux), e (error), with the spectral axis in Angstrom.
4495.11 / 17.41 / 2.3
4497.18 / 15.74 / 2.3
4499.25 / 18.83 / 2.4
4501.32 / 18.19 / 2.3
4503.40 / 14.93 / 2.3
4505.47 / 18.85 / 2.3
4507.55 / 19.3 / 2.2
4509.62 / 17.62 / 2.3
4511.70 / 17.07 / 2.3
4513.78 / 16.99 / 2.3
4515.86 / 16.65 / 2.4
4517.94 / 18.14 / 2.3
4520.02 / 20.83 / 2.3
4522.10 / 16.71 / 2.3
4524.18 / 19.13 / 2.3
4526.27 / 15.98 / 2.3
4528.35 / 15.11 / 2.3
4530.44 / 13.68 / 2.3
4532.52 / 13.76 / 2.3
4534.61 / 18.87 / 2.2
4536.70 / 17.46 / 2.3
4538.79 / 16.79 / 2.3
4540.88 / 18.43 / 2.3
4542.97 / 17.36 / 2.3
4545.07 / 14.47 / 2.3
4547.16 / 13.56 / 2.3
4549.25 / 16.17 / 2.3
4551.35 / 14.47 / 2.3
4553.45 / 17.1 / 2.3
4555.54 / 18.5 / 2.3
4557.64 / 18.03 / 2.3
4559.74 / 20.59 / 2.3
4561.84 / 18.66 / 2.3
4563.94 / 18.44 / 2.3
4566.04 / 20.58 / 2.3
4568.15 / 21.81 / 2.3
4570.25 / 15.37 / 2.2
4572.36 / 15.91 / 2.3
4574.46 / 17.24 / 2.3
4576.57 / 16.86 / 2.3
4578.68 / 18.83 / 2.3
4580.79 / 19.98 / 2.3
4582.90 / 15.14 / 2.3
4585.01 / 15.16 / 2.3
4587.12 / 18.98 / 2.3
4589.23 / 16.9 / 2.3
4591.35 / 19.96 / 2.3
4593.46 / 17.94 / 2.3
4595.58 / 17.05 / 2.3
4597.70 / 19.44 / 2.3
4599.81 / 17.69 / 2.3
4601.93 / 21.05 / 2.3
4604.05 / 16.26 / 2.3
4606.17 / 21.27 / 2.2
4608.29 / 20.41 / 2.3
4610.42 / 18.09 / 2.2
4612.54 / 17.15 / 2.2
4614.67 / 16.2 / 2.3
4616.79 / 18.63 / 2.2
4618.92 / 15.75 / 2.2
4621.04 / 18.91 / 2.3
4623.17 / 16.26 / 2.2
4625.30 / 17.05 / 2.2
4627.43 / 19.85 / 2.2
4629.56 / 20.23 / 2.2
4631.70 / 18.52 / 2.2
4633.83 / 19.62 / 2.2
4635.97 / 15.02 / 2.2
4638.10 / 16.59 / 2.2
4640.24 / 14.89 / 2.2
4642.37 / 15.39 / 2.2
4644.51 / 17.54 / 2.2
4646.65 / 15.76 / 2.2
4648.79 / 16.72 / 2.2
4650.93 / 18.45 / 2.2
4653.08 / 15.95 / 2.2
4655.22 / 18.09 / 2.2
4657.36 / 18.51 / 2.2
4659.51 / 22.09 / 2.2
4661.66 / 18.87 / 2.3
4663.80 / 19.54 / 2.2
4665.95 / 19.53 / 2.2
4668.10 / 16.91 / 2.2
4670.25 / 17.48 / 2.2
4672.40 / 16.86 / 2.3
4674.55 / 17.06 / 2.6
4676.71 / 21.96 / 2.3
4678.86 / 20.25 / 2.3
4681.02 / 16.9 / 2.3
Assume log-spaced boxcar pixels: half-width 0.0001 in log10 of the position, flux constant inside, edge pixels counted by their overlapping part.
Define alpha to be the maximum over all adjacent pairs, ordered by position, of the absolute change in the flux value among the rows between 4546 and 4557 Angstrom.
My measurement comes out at 2.6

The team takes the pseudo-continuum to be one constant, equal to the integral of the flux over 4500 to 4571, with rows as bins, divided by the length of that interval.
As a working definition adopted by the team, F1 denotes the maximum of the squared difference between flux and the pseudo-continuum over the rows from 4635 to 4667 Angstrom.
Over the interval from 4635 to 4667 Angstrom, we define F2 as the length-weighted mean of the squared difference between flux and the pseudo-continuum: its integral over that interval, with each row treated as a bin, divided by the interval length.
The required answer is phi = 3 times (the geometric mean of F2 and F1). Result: 28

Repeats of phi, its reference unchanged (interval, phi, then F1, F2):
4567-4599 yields 27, 19.8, 3.9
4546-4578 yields 30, 19.8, 5.0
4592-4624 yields 22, 15.3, 3.7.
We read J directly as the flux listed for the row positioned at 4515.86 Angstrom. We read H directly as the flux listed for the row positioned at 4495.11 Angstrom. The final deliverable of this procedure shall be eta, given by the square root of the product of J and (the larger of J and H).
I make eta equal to 17.0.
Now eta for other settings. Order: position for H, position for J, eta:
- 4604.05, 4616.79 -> 18.6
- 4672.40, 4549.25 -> 16.5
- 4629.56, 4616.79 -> 19.4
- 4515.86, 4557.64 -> 18.0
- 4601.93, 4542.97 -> 19.1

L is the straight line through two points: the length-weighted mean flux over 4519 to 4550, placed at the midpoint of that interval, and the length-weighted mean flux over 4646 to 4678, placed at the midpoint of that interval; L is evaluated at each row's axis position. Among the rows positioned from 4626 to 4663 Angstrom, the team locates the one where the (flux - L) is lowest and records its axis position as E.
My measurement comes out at 4640.24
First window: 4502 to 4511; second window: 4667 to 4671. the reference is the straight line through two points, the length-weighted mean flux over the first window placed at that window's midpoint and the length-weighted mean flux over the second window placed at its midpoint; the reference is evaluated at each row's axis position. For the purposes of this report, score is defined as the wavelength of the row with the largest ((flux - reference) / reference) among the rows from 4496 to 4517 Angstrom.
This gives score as 4507.55 Angstrom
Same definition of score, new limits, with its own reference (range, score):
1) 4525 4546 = 4534.61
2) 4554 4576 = 4568.15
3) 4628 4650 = 4629.56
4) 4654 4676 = 4659.51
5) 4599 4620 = 4606.17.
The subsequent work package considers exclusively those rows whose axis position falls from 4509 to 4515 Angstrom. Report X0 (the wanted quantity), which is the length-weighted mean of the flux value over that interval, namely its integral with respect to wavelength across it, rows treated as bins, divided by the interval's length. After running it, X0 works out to 17.2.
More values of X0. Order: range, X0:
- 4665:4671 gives 18.0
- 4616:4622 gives 17.7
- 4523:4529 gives 16.9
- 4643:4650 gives 16.6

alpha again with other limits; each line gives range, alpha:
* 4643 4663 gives 3.6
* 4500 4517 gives 3.9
